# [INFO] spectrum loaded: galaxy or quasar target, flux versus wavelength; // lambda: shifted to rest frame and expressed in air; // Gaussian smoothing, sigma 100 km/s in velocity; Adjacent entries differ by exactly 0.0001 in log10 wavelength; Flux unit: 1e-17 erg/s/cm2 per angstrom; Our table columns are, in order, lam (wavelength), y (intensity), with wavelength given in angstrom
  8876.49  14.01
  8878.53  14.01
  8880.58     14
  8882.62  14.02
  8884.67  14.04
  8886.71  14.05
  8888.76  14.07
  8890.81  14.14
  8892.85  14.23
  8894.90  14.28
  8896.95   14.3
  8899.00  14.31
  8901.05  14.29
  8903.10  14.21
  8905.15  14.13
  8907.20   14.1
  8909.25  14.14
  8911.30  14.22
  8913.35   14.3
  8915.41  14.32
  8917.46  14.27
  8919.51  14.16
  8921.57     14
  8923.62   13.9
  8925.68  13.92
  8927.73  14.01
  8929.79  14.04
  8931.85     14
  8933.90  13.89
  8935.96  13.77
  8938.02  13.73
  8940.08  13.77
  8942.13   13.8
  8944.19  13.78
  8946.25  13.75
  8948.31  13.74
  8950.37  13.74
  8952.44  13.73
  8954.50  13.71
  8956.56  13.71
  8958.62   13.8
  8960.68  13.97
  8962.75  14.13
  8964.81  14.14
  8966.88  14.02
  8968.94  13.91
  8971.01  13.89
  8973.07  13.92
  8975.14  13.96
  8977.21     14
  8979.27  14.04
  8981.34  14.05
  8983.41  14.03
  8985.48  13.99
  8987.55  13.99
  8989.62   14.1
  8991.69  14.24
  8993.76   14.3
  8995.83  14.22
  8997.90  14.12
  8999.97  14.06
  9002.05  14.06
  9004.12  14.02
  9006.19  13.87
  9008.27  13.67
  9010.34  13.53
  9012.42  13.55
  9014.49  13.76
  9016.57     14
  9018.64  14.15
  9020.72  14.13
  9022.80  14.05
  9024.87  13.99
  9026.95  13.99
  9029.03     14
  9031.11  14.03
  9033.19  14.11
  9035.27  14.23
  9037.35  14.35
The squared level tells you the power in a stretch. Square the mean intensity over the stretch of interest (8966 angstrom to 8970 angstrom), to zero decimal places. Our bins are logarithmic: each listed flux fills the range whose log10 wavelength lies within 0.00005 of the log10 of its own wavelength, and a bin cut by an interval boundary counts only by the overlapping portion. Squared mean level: 195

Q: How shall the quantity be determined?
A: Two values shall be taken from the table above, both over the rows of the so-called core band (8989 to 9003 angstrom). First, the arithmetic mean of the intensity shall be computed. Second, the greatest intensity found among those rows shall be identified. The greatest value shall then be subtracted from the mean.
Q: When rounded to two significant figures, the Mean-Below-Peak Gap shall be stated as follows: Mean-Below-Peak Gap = -0.14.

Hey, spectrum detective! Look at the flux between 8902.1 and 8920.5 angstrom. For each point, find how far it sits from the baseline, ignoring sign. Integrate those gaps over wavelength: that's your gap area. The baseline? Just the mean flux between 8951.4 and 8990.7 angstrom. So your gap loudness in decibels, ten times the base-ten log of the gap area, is 6.7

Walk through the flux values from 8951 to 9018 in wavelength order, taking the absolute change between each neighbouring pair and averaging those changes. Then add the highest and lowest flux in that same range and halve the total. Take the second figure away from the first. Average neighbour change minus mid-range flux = -13.84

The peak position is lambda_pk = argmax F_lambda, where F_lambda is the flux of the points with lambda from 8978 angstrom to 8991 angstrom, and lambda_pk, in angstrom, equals 8989.62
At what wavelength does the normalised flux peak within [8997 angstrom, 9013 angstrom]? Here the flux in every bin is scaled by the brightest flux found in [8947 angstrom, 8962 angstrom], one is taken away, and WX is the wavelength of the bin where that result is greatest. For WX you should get 8997.90 angstrom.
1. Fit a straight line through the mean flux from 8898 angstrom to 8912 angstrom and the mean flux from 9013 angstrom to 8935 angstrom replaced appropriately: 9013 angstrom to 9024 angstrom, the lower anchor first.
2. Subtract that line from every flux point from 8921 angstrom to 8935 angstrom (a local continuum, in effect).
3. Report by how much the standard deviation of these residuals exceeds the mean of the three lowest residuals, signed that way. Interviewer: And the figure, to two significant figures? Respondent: 0.32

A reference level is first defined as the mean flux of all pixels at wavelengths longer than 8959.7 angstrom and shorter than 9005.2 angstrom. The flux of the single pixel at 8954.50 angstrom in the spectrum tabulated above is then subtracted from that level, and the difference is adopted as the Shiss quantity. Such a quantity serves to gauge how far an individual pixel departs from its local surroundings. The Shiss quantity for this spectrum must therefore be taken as 0.34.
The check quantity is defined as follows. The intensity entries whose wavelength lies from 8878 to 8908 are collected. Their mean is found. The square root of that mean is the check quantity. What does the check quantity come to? 3.76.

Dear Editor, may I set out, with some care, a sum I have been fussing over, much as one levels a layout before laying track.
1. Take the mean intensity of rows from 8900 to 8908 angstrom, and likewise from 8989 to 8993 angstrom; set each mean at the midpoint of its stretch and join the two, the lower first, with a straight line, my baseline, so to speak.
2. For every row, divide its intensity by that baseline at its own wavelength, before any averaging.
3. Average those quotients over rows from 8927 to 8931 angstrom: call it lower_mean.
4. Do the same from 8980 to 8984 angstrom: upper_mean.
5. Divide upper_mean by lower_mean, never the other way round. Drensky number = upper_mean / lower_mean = 1.002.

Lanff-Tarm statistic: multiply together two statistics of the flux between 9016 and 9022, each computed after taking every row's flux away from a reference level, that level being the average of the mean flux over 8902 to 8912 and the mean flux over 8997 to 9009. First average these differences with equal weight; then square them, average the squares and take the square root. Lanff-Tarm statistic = -0.002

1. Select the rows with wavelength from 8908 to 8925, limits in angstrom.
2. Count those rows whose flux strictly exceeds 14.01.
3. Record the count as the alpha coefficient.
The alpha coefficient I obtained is 6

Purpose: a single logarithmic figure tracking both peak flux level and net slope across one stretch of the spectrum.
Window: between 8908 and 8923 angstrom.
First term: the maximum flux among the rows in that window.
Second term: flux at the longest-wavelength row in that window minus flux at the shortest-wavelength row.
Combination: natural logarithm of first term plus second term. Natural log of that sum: 2.65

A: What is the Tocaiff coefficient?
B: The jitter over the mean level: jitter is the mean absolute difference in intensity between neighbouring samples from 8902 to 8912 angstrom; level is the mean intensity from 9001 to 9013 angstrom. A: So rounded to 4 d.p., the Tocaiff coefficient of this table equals 0.0042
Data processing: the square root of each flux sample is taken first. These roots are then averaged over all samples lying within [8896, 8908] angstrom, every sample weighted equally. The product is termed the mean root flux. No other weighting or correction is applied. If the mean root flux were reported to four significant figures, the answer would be 3.771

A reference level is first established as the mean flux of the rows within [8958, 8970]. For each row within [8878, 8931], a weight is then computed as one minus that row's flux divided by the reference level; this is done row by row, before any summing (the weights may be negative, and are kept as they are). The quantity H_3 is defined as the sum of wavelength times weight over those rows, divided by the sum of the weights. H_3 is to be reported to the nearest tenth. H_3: 8903.4 angstrom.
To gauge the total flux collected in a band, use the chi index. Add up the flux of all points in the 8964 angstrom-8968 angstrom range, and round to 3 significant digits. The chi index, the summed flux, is 28.2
